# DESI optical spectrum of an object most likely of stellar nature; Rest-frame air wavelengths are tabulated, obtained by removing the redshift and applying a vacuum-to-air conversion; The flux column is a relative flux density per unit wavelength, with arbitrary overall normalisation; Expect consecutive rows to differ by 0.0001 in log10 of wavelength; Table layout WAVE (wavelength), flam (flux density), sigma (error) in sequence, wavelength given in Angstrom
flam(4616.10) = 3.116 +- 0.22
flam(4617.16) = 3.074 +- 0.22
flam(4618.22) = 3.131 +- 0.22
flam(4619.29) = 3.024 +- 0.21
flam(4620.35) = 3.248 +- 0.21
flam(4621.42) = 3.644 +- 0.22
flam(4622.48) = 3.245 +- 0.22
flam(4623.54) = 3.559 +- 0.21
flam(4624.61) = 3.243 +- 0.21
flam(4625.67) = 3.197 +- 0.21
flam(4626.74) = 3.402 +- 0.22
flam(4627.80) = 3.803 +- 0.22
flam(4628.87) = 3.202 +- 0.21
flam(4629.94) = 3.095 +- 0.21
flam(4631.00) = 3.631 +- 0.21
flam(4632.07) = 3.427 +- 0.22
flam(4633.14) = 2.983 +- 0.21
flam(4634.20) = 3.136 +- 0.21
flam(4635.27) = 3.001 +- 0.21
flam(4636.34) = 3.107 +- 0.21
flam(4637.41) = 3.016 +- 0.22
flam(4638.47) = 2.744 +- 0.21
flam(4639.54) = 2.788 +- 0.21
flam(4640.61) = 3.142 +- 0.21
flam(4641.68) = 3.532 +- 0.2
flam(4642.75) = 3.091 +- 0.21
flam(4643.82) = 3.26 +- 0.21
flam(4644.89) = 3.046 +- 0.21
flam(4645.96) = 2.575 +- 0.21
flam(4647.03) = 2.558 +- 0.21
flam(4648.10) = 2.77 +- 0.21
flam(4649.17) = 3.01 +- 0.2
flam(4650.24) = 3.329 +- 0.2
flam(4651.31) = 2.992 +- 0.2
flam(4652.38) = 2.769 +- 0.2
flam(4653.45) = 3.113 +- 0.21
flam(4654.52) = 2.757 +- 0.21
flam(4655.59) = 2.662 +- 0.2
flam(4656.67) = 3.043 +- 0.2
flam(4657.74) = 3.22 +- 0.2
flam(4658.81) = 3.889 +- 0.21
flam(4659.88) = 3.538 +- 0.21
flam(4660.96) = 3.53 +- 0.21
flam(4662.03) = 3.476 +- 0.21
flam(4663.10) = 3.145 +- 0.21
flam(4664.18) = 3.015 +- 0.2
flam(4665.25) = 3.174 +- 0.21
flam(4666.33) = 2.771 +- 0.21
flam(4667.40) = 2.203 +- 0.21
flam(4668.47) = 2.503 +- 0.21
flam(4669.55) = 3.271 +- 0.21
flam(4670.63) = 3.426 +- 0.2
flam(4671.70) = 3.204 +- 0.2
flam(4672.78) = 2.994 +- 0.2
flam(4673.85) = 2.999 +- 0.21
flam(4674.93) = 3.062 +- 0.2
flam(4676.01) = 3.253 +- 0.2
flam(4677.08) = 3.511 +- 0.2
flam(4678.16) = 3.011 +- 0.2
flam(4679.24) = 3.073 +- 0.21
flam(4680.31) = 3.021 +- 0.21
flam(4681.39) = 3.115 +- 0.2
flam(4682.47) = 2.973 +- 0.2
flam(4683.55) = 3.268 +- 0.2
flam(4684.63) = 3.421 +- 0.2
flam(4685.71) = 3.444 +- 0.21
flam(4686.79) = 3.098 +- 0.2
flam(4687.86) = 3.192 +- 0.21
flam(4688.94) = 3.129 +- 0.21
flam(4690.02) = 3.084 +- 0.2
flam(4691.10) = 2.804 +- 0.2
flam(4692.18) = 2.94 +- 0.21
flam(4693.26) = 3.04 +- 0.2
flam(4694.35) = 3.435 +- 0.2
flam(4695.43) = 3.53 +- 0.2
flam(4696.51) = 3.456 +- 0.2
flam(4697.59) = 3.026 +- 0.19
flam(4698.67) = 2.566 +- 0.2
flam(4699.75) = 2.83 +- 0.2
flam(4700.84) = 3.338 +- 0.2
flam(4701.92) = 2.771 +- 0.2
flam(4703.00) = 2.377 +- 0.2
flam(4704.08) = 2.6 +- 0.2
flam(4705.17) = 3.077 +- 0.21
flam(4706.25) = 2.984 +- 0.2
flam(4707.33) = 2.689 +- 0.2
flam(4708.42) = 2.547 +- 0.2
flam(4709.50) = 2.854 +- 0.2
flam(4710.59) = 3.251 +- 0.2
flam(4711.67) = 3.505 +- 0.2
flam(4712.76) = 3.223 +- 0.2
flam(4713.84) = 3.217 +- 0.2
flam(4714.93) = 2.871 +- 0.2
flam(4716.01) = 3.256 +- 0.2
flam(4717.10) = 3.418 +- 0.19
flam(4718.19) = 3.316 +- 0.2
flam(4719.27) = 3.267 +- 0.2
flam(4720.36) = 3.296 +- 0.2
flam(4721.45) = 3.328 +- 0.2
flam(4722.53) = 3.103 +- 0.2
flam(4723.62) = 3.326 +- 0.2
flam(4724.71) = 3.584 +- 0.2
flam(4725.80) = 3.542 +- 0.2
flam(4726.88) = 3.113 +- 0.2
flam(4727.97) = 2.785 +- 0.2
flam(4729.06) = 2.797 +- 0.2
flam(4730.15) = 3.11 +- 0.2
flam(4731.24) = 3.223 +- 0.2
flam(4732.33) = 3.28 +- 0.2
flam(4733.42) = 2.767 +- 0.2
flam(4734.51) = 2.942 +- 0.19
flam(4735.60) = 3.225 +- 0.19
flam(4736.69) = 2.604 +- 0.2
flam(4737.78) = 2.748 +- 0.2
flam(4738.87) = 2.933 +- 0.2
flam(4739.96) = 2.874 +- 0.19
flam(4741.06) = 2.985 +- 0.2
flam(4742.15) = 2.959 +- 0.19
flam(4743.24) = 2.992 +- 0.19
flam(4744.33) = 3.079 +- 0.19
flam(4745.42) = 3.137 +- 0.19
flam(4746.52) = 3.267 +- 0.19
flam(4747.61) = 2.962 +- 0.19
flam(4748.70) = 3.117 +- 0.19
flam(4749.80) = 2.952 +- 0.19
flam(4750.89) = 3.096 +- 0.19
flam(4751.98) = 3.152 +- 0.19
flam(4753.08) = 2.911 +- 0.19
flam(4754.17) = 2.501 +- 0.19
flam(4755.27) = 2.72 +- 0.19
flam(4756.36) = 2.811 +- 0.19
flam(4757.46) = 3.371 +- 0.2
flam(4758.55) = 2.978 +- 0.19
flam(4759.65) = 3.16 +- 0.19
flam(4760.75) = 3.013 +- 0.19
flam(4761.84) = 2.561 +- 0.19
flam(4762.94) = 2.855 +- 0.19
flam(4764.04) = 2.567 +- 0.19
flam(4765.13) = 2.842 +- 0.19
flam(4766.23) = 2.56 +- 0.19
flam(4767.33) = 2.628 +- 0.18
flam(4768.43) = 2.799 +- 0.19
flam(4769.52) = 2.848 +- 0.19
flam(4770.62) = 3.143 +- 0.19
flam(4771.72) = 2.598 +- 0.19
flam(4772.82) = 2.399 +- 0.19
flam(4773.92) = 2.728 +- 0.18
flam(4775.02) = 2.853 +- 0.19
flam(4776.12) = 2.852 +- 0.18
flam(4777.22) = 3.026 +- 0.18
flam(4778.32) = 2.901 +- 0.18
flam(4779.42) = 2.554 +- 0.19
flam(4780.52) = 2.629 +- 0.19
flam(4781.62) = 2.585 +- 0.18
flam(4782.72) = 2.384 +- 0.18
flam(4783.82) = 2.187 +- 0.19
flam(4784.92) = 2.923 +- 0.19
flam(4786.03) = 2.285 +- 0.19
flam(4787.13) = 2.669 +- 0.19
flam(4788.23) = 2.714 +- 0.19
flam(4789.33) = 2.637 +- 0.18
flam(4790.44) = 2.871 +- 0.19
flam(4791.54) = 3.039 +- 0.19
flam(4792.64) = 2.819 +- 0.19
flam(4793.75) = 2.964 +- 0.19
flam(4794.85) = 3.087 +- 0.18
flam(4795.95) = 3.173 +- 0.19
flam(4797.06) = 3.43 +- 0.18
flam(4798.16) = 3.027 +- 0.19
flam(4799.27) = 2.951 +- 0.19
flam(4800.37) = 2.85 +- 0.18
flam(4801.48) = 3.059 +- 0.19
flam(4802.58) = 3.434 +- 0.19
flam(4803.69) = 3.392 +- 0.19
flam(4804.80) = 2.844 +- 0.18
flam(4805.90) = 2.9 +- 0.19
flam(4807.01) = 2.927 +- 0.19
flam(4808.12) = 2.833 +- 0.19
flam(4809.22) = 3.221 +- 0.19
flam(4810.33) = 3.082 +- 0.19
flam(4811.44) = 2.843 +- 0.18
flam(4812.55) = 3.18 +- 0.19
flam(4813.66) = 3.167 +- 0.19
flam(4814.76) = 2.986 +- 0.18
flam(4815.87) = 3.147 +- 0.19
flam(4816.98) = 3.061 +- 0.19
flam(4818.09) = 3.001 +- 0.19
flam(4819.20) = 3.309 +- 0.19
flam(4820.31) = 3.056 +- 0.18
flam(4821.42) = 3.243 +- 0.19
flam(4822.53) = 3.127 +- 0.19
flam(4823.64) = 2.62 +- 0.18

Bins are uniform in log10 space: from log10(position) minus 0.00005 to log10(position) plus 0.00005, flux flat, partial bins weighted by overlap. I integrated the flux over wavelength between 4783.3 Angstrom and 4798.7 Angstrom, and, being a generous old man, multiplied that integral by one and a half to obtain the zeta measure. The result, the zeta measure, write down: 66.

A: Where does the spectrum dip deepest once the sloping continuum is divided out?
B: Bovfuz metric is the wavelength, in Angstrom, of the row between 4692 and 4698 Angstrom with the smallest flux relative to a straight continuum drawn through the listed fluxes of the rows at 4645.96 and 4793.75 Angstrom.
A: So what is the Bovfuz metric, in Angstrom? 4692.18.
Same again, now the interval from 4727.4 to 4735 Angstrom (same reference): 4733.42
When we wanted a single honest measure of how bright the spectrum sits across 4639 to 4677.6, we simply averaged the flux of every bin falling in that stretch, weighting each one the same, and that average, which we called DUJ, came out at 3.07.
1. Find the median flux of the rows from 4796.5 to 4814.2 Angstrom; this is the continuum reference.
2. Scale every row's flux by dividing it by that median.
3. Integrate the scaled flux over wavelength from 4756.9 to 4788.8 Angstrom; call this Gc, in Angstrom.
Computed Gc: 29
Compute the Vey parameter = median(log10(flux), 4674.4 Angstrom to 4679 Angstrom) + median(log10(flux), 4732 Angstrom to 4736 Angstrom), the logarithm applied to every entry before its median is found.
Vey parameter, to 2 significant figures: 0.99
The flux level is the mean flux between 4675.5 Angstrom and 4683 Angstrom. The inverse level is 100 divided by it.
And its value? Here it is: 31.9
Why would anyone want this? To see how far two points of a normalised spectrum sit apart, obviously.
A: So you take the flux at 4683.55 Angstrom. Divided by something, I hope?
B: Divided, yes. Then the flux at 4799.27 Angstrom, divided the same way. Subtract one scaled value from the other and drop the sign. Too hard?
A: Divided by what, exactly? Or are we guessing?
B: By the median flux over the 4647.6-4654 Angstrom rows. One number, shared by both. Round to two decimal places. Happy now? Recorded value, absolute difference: 0.11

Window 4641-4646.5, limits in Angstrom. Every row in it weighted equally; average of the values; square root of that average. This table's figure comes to 1.76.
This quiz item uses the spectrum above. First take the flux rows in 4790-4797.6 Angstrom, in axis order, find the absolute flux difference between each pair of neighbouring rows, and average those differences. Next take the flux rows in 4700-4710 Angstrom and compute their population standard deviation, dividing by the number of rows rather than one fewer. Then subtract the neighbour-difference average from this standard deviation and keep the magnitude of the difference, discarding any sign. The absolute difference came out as 0.11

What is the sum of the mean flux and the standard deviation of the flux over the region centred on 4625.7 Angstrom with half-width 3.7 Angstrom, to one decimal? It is 3.6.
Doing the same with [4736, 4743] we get 3.0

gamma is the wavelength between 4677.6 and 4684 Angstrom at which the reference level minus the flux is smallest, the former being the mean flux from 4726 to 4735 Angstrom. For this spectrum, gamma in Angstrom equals 4683.55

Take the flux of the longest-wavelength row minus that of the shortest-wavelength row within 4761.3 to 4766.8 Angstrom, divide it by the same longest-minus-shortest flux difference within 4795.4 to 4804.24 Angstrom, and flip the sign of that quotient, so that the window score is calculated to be 0.0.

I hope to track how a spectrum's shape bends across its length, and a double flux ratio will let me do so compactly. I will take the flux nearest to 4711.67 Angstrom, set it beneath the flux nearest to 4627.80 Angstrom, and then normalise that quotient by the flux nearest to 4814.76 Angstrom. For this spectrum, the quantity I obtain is 0.363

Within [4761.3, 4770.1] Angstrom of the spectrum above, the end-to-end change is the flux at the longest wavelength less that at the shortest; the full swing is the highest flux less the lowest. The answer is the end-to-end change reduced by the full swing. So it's 0.0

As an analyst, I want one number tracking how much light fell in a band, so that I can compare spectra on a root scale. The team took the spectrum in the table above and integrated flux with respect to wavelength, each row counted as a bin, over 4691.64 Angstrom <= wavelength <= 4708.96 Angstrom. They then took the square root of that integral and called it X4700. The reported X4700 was 7.15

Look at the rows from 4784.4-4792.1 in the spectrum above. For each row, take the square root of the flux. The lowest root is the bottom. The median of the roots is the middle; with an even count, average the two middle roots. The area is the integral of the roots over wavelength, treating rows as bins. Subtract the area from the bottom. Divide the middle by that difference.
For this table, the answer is -0.15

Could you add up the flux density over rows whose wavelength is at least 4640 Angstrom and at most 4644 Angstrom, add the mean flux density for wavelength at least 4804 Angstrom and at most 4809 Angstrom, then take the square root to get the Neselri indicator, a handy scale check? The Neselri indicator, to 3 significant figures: 3.99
